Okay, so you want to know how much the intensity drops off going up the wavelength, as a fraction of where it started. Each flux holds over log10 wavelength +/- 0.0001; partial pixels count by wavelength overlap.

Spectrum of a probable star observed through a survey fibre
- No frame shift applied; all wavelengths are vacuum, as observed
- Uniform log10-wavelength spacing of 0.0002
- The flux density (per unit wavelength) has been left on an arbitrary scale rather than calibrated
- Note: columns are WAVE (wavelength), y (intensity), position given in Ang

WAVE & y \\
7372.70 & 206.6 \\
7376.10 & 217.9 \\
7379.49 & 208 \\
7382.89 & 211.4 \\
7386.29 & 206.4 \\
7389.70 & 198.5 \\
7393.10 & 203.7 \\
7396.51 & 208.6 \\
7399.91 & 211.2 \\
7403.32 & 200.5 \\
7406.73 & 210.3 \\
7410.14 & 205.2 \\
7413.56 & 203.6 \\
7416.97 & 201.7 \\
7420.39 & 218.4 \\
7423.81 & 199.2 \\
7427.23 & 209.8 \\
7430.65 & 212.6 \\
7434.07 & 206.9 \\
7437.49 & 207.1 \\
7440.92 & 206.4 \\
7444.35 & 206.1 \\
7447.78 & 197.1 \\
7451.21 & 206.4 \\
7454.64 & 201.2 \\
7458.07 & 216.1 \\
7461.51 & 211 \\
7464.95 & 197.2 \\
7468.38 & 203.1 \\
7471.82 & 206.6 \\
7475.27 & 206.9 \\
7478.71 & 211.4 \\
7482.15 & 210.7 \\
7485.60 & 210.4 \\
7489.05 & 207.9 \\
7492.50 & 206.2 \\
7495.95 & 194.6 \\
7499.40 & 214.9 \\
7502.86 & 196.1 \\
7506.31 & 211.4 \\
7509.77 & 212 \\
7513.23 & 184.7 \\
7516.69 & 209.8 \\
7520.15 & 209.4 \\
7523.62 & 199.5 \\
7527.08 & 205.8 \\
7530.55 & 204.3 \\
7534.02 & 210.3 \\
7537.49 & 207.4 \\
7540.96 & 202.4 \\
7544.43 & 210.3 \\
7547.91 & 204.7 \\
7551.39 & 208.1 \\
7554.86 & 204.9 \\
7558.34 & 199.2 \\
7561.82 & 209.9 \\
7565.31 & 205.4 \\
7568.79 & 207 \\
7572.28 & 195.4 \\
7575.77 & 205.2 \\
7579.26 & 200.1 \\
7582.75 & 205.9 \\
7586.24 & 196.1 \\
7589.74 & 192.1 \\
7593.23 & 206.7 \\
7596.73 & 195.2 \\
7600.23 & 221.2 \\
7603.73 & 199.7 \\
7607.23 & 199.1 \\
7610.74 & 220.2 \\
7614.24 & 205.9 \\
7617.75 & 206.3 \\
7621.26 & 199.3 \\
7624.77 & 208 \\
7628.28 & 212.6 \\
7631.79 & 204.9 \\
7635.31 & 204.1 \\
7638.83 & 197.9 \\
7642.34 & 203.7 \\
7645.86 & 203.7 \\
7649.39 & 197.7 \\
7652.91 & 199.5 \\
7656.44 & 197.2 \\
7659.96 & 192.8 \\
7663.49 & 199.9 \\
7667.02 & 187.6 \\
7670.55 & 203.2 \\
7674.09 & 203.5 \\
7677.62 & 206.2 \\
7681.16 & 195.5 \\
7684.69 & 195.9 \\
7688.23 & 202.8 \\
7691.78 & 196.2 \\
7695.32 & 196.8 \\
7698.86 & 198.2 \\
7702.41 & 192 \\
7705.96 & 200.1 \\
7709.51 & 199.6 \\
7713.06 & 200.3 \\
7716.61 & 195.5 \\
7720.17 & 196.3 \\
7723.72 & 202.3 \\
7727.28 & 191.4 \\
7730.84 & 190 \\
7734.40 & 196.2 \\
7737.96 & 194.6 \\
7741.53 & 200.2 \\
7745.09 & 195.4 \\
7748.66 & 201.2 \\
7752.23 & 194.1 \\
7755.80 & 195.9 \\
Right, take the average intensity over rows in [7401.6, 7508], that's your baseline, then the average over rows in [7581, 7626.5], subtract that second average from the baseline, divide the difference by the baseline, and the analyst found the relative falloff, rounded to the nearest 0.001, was 0.010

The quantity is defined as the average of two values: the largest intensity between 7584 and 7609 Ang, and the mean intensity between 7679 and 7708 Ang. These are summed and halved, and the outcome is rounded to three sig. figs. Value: 209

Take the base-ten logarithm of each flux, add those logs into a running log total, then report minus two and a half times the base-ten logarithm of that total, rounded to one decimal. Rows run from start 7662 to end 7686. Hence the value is -3.0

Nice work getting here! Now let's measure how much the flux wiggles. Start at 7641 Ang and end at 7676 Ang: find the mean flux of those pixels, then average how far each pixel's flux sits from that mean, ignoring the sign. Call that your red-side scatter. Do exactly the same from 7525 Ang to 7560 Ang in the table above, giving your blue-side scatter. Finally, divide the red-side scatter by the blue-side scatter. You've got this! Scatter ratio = 1.53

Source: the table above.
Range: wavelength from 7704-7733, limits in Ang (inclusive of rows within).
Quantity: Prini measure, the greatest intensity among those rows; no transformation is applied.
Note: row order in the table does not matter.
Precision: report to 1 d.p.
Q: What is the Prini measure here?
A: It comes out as 202.3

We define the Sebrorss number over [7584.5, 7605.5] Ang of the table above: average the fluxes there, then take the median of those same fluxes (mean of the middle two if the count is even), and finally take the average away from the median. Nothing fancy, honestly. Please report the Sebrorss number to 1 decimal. -3.9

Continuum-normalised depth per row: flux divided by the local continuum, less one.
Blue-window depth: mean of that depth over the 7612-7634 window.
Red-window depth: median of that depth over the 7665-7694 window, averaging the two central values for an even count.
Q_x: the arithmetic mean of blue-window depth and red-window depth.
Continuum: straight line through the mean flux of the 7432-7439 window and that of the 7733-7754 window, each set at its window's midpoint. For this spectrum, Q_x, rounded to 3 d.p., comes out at 0.015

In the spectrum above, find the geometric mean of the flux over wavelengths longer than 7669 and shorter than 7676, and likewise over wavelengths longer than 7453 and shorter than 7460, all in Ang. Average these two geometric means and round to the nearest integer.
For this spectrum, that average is 206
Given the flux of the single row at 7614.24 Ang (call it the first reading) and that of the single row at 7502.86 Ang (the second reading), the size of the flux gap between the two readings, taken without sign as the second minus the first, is 10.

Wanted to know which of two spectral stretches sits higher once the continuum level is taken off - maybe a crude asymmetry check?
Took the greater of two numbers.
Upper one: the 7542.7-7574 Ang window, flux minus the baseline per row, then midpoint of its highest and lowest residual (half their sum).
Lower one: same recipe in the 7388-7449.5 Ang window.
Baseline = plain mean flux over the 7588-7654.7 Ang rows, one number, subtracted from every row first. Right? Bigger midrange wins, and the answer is 4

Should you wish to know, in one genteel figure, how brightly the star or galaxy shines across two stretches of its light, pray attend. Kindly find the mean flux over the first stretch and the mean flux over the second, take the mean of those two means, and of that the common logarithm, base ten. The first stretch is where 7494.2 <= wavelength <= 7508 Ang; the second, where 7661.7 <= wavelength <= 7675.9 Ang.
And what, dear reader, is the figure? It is 2.30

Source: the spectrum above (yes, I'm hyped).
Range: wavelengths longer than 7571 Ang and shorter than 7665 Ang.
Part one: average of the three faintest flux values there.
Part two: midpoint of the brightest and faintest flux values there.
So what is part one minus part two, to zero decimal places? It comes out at -13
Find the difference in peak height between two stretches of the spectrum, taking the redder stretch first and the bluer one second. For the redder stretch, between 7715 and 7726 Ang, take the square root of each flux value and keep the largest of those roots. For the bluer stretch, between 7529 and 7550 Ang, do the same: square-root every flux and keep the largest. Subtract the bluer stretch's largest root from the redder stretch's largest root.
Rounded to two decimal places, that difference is -0.28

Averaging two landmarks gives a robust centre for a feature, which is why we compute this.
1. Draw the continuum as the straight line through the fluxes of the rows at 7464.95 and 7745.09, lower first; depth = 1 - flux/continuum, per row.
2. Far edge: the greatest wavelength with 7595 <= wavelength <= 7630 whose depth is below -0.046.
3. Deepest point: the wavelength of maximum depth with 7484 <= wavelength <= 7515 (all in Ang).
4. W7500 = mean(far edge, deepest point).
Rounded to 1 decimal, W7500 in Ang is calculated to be 7570.8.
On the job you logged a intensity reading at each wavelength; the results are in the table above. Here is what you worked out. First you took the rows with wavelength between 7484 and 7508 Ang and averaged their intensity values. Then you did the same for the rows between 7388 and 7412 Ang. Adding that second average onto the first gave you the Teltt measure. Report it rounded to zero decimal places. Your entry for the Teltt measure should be 411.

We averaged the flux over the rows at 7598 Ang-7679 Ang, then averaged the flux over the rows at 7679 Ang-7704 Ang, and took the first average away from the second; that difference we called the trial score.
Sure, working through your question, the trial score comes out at -6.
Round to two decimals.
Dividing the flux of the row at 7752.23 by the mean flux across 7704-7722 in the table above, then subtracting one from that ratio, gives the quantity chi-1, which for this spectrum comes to -0.02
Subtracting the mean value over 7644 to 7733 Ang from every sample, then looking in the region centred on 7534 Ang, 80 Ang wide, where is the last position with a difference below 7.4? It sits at 7572.28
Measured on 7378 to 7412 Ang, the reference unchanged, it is 7403.32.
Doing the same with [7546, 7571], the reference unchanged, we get 7558.34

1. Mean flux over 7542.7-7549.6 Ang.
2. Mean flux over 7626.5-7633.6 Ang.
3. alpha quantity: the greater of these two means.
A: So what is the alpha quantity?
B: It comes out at 209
